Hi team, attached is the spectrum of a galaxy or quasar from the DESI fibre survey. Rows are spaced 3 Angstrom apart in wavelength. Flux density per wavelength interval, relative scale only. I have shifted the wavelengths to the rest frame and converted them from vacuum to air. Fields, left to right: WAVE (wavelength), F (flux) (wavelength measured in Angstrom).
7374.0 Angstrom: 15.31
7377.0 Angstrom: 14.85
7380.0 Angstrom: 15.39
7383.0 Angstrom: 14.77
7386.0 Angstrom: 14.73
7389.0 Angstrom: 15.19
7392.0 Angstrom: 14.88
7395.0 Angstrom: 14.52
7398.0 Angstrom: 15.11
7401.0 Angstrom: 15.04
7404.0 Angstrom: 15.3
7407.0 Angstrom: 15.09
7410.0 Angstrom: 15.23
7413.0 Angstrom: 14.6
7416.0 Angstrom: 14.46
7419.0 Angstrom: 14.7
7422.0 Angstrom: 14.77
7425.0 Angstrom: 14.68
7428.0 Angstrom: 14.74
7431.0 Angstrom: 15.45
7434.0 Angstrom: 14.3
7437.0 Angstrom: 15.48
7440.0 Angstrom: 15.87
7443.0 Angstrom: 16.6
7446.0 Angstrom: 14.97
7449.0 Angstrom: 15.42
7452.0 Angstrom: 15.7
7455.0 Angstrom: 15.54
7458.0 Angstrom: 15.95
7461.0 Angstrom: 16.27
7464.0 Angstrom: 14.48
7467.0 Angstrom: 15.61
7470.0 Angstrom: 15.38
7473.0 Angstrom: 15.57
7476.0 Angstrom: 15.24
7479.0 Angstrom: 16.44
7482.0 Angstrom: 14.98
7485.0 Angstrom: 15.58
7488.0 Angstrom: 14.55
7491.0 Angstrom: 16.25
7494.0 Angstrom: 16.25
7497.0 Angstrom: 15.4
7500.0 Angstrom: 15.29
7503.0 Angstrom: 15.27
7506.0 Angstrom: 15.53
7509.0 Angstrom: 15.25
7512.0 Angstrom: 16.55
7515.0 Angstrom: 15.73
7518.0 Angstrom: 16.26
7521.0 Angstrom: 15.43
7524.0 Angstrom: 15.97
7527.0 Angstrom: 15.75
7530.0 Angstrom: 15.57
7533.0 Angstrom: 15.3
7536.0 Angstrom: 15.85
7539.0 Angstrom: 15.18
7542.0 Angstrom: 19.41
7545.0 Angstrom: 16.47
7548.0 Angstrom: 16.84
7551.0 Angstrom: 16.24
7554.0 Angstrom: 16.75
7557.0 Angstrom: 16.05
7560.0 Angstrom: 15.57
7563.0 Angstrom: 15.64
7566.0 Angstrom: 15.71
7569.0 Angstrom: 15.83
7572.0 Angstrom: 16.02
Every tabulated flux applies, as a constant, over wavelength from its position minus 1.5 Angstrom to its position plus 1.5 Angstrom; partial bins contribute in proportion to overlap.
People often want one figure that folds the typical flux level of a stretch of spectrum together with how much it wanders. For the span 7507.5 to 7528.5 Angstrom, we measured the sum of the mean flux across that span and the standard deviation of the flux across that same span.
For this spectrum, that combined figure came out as 16.3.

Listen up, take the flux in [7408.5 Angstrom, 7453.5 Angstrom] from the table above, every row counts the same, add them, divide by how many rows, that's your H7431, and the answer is 15.1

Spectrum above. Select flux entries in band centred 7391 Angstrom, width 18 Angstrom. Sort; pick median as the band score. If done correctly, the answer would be 14.8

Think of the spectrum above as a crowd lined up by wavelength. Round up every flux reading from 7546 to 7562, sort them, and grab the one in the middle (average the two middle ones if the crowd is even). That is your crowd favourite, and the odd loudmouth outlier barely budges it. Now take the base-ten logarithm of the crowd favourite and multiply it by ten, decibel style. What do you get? 12.11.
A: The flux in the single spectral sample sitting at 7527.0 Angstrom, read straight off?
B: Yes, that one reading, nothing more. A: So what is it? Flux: 15.75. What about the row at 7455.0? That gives 15.54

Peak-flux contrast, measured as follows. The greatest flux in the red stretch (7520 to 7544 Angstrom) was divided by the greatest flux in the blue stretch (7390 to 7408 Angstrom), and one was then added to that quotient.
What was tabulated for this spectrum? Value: 2.27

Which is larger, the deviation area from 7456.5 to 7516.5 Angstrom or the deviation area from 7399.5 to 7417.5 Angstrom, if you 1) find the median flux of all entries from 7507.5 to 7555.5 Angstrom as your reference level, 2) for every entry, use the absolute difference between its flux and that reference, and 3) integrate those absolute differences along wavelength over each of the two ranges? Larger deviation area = 33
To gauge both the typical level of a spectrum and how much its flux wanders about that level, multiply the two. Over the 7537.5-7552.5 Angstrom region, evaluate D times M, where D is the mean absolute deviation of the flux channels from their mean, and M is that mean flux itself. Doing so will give 17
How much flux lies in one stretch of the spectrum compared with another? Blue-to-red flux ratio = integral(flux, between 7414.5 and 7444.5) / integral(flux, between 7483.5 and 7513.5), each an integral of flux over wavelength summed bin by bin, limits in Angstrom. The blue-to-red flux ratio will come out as 0.969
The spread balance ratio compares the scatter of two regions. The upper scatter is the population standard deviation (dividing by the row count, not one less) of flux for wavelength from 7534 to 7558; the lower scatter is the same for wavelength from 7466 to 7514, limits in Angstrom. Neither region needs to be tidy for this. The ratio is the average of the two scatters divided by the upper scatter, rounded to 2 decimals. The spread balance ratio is 0.73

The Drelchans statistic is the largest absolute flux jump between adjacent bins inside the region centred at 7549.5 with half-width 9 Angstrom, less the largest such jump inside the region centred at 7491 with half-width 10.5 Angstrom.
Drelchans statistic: 1.2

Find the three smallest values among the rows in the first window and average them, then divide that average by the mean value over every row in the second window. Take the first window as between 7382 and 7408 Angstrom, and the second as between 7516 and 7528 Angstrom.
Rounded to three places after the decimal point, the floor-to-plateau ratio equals 0.926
